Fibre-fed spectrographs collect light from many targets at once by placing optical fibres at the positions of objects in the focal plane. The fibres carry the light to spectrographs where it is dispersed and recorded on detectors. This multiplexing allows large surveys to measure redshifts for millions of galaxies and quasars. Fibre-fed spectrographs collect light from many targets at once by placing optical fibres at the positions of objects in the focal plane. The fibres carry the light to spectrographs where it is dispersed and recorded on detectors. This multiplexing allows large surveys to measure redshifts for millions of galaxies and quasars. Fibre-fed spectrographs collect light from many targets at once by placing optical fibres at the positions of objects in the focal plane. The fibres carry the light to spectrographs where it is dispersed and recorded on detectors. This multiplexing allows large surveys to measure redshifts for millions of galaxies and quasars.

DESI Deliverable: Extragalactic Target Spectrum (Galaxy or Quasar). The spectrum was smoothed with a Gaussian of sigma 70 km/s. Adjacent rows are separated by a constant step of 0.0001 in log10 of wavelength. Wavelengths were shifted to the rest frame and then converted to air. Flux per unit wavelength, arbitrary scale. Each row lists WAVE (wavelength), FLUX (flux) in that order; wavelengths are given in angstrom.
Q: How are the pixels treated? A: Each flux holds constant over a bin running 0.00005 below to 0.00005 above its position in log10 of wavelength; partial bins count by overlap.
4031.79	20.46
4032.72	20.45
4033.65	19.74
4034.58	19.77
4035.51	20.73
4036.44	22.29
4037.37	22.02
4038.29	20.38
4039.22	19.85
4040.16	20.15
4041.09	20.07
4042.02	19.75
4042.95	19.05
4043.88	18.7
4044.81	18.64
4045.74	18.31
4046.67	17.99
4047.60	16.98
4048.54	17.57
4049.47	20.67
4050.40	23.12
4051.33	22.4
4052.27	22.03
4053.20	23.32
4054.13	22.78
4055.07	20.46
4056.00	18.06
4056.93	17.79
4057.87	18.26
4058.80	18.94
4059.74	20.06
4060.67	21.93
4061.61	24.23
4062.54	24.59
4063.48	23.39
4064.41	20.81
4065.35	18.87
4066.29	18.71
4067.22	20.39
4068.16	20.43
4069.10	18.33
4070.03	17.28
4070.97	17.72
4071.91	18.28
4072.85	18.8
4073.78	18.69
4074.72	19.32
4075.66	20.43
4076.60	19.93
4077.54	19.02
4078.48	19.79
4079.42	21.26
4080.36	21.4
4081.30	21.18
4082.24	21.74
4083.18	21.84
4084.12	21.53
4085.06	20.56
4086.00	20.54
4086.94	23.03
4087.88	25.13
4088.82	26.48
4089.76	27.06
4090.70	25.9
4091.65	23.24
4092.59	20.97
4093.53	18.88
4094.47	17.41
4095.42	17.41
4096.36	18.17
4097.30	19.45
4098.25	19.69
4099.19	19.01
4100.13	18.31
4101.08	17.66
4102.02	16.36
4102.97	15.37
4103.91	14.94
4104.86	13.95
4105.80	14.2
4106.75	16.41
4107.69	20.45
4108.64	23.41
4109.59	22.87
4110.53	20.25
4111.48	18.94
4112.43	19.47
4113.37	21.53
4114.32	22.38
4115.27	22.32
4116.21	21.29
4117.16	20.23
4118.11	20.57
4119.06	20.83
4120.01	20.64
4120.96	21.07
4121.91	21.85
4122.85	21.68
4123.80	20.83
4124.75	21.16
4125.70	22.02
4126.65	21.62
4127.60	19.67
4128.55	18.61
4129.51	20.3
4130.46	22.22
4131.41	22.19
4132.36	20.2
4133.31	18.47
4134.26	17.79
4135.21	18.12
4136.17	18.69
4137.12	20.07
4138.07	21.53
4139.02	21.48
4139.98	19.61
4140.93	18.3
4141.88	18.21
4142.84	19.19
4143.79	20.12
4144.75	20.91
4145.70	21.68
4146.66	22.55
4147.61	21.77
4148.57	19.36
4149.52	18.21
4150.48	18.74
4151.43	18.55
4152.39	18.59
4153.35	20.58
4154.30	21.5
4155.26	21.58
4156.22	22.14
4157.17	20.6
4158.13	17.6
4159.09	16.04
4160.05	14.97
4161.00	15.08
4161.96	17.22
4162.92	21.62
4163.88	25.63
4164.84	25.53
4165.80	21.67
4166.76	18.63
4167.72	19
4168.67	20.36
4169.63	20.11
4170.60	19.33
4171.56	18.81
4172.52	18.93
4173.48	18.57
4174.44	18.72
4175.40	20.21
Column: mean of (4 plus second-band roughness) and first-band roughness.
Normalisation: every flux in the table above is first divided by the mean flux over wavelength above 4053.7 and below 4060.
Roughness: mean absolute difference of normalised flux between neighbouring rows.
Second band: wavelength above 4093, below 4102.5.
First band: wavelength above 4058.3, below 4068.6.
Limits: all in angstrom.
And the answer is 2.05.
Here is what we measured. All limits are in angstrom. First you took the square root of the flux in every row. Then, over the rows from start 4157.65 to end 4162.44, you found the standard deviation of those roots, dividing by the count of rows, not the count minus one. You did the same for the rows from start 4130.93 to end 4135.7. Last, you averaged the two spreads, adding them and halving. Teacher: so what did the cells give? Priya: 0.159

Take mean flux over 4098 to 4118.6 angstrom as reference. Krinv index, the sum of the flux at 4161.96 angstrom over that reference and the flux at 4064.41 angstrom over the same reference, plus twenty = 22.0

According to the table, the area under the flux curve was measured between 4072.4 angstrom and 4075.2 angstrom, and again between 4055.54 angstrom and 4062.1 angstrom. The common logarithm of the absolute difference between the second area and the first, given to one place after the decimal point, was 1.9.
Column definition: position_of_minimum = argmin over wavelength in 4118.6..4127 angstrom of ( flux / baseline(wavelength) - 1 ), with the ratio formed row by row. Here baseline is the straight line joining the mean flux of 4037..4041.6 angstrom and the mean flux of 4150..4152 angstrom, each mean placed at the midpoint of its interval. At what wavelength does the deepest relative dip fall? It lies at 4120.01 angstrom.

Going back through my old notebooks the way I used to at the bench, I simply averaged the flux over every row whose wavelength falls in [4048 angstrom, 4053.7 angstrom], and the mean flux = 21.5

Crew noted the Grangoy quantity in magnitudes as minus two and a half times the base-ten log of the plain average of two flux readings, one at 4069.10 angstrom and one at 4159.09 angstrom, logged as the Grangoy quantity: -3.09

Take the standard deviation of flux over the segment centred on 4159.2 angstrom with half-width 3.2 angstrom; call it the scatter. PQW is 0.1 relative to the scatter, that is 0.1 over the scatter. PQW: 0.04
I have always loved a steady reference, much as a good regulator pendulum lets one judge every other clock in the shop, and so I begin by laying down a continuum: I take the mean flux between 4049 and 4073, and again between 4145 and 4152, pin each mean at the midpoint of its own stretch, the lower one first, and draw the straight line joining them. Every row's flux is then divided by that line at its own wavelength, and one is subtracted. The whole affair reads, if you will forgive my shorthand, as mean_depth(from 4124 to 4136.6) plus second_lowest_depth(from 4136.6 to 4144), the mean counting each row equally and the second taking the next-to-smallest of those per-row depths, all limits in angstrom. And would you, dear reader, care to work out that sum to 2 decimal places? -0.10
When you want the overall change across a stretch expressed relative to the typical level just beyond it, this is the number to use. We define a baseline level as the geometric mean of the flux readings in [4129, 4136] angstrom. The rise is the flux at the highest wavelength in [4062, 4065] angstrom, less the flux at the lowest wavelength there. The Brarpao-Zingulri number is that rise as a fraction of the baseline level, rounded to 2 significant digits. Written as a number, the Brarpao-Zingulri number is -0.19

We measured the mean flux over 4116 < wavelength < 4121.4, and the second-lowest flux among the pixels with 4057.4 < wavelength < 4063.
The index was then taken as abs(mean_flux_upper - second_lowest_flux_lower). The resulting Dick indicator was 1.8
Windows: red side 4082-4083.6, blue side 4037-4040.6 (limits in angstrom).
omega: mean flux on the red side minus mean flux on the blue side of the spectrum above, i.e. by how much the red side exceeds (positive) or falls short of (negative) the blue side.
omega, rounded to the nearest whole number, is 1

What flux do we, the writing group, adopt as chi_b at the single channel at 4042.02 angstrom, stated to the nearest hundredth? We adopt 19.75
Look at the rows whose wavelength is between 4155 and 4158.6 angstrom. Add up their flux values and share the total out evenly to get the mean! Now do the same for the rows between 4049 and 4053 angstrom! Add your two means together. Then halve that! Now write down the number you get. 21.3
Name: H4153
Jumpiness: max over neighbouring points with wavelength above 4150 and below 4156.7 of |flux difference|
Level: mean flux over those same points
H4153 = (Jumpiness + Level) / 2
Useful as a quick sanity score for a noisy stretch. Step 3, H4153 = 11.1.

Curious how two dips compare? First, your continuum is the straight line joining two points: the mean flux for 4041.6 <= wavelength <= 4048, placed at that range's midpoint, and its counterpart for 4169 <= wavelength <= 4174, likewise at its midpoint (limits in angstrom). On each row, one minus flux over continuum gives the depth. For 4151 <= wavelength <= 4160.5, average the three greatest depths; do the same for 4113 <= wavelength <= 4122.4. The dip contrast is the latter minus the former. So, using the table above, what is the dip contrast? -0.24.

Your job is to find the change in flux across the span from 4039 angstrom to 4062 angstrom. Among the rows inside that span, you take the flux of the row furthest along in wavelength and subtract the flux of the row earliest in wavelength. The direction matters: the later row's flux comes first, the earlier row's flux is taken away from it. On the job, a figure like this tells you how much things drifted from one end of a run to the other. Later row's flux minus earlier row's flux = 4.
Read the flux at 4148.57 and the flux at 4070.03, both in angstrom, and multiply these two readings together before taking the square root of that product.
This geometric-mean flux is 18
